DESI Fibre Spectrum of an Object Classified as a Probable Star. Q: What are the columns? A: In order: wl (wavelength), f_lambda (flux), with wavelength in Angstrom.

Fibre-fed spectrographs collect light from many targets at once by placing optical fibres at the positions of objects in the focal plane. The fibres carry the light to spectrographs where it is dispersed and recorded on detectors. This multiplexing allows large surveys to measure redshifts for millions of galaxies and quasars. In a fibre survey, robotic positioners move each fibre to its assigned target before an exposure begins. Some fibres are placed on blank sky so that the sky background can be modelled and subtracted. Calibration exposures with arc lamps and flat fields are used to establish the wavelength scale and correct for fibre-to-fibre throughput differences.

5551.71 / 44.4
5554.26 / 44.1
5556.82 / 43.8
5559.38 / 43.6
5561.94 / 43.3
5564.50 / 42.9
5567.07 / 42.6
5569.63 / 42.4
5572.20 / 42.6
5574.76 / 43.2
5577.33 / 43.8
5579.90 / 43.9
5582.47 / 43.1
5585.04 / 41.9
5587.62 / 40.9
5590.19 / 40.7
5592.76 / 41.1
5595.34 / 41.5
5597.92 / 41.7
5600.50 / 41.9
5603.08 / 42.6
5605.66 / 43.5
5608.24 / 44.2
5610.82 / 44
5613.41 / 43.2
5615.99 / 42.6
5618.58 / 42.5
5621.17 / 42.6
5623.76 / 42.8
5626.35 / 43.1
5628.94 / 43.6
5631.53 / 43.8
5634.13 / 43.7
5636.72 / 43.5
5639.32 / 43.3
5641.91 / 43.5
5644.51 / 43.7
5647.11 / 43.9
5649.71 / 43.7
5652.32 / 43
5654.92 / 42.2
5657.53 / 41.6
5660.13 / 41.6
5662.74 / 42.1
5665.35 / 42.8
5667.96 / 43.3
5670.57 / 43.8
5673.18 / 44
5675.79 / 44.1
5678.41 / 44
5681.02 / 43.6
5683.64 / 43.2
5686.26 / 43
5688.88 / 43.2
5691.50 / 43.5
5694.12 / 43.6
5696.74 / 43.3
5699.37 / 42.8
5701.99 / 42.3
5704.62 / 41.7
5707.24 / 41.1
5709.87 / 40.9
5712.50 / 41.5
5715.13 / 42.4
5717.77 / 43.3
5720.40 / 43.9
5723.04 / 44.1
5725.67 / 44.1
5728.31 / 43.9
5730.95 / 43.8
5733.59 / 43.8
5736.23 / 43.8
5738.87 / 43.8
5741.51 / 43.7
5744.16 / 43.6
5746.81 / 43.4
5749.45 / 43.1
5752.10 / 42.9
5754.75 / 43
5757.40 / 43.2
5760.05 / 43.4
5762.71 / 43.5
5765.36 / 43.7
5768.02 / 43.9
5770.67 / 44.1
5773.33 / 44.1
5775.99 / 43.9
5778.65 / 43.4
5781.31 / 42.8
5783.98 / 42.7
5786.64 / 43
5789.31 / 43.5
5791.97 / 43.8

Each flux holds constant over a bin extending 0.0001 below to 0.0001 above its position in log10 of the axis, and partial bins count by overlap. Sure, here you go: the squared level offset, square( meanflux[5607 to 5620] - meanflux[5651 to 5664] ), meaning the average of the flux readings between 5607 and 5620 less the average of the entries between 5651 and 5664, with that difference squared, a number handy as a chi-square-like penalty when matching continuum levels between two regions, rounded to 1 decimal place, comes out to 1.4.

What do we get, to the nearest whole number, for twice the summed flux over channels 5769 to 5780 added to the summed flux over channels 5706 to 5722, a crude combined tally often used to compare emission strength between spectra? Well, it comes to 604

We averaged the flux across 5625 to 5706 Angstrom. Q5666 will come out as 43.18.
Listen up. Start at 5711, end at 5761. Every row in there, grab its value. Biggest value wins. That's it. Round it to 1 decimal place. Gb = 44.1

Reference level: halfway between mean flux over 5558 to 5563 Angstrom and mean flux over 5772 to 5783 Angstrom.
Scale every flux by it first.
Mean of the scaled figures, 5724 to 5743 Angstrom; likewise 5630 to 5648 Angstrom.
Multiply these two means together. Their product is 1.01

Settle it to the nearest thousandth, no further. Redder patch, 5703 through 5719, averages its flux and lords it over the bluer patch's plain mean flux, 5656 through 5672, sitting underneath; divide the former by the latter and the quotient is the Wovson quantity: 0.983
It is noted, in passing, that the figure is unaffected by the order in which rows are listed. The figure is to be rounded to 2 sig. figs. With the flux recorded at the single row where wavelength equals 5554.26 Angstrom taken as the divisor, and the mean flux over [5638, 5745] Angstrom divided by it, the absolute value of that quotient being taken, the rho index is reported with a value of 0.98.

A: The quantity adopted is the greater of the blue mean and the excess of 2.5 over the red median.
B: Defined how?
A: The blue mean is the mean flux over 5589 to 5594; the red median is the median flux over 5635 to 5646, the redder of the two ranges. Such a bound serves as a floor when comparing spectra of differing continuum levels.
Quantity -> 40.9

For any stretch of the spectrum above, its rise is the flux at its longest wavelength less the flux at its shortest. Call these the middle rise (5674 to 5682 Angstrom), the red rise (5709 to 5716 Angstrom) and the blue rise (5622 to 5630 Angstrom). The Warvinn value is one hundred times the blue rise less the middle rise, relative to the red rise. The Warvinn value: 87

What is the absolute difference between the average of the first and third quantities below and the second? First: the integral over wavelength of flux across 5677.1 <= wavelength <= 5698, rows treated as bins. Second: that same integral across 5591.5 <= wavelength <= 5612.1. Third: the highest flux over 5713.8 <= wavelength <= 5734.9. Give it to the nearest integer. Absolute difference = 401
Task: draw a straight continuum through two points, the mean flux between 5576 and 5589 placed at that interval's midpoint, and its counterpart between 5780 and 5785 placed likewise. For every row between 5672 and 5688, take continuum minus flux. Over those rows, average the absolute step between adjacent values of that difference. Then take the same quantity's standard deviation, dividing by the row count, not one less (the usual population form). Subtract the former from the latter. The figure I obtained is 0.18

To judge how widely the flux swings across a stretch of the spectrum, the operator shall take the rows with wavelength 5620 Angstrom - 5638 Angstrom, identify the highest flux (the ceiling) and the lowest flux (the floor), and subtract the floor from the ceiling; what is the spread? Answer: 1.2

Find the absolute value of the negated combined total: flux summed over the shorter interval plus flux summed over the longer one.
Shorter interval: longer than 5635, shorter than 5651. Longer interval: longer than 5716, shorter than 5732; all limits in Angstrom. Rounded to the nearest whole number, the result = 525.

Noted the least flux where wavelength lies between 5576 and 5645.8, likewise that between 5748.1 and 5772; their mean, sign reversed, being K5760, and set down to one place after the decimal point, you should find -41.8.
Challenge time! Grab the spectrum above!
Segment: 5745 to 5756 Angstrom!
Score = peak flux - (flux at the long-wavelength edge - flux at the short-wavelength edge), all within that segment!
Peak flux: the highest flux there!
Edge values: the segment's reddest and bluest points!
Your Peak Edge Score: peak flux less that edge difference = 43.8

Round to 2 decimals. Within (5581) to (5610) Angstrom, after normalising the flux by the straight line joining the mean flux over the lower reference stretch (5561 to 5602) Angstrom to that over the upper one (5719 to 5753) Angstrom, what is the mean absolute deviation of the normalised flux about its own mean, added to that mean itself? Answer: 1.01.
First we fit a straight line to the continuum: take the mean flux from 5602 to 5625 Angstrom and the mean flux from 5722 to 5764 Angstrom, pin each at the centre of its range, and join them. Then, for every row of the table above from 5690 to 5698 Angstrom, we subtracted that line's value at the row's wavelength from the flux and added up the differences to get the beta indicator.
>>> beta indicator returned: 0.2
